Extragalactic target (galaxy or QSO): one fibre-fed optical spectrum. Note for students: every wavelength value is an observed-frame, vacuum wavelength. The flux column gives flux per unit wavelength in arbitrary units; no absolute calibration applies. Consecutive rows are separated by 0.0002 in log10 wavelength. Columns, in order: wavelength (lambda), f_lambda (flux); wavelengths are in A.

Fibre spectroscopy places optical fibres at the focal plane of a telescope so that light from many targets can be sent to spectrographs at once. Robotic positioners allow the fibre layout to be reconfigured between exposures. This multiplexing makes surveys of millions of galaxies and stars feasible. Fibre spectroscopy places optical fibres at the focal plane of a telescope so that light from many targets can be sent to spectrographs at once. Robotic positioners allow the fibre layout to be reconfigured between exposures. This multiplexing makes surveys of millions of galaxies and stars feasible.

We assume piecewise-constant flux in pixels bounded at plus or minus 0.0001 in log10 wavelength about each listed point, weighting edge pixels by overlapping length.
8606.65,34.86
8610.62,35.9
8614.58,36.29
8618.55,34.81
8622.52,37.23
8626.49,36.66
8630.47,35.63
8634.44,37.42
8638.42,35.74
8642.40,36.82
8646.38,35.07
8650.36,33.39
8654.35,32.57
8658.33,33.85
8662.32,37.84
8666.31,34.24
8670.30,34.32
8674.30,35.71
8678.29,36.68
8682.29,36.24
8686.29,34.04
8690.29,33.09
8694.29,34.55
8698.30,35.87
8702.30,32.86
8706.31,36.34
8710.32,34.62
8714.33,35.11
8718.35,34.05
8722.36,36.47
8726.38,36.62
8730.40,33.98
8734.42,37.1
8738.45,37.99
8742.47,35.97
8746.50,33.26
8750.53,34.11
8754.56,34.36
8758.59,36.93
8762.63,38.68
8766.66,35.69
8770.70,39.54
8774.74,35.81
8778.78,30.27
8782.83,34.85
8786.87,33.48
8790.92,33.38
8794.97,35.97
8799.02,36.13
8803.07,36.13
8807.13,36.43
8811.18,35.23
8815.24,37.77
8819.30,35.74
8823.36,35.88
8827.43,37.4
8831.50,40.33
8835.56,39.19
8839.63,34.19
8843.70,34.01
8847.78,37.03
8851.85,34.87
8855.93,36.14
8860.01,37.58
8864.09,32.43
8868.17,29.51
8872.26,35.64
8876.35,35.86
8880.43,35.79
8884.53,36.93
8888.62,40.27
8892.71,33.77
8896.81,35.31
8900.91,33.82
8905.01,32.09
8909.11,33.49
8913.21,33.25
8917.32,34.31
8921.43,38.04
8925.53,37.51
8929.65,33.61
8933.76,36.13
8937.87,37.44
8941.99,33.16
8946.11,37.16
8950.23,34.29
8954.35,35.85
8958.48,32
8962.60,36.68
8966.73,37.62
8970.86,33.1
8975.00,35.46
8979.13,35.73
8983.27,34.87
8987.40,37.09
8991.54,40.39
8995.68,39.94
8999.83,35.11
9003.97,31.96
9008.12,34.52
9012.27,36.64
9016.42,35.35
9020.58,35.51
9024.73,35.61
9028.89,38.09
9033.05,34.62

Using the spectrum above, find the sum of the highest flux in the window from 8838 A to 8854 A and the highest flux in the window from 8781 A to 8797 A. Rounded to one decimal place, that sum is 73.0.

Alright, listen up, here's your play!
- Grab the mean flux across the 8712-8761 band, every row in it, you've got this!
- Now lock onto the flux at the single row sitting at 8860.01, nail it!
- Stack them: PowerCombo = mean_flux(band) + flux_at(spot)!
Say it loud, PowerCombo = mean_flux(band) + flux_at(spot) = 73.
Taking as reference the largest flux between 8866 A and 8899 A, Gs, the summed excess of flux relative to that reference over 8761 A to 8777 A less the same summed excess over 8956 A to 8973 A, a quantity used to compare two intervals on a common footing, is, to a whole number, 10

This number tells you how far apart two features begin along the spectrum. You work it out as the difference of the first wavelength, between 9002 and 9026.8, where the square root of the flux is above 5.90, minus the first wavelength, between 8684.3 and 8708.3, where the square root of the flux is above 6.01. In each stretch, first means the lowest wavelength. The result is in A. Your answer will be 306.0 A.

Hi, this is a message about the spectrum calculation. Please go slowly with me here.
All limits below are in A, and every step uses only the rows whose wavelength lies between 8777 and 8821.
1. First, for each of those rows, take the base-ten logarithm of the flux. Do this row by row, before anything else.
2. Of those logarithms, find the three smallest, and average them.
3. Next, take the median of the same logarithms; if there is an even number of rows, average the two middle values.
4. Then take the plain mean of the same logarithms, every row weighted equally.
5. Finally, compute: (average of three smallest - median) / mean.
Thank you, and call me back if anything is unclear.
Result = -0.0281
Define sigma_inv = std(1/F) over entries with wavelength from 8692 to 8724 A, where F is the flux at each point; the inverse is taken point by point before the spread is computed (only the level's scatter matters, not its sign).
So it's 0.0010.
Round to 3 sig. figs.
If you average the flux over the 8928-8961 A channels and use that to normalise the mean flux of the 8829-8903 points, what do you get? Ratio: 1.02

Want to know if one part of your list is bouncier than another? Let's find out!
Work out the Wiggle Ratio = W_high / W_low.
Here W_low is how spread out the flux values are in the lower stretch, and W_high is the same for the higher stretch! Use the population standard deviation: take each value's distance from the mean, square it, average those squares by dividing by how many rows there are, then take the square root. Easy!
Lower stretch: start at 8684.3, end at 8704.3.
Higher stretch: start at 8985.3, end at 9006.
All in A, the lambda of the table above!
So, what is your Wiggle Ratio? 2.9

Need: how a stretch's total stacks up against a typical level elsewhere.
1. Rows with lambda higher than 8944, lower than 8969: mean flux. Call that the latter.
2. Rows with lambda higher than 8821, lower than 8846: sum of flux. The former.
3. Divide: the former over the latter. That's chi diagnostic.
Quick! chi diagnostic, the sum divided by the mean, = 6.21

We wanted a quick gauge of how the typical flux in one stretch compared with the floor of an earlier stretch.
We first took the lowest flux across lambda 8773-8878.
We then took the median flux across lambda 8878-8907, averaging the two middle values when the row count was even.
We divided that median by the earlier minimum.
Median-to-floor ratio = 1.20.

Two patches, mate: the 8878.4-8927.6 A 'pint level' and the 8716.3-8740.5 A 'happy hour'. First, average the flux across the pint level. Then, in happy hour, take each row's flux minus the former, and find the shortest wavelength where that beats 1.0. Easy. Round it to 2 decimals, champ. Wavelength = 8722.36 A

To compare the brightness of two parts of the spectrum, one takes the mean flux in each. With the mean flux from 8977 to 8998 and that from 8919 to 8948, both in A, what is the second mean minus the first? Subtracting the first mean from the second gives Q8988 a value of -1.5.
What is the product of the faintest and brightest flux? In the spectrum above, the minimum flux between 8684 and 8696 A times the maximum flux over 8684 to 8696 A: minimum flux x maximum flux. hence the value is 1143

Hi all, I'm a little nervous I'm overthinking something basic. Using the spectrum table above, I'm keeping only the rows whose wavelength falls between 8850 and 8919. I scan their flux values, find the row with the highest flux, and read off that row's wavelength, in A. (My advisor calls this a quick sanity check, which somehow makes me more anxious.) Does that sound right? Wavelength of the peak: 8888.62 A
